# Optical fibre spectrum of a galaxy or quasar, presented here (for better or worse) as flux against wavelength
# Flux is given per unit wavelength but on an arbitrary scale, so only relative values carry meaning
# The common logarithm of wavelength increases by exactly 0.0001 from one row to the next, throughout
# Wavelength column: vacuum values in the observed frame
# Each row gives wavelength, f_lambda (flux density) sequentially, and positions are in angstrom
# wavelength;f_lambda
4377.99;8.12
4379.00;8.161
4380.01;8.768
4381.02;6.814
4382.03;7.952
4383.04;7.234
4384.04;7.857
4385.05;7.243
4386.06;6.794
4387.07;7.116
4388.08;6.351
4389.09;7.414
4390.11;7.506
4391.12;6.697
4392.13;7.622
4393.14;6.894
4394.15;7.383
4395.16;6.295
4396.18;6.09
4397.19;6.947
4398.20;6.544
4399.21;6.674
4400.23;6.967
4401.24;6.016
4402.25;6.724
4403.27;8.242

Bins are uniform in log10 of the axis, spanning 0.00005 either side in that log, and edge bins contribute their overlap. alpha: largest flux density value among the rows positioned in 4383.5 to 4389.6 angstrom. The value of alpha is 7.857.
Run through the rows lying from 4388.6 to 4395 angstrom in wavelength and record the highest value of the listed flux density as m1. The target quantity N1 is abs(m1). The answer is 7.62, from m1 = 7.622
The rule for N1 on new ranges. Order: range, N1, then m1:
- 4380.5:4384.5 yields 7.95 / 7.952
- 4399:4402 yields 6.97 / 6.967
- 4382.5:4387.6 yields 7.86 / 7.857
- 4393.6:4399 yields 7.38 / 7.383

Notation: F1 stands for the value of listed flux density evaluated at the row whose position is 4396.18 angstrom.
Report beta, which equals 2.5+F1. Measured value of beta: 8.6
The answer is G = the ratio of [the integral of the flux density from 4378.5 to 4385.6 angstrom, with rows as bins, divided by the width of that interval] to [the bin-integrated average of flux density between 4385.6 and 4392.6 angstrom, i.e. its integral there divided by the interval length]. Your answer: 1.09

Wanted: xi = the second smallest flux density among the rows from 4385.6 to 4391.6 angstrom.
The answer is 6.697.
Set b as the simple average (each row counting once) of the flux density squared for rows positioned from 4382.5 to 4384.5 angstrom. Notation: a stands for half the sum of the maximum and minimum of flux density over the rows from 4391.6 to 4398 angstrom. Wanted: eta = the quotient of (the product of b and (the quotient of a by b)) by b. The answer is 0.120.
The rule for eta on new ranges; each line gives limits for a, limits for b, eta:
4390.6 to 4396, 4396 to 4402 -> 0.162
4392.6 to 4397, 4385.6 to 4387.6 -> 0.139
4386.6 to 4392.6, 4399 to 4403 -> 0.160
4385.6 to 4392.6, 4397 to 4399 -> 0.153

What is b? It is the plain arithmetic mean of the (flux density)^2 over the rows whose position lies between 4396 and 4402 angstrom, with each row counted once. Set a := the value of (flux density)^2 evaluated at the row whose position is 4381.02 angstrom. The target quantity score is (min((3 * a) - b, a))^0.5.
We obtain 6.8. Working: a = 46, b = 42.9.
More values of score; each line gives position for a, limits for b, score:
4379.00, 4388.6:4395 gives 8.2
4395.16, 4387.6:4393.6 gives 6.3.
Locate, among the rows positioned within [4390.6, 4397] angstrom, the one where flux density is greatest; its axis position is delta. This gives 4392.13 angstrom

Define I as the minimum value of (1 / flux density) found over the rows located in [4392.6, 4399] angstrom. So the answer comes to 0.135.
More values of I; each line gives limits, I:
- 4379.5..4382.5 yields 0.114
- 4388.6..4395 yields 0.131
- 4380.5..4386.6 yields 0.126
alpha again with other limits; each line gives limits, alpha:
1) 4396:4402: 6.967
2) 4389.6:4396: 7.622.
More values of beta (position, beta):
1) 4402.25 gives 9.2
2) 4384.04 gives 10.4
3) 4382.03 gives 10.5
